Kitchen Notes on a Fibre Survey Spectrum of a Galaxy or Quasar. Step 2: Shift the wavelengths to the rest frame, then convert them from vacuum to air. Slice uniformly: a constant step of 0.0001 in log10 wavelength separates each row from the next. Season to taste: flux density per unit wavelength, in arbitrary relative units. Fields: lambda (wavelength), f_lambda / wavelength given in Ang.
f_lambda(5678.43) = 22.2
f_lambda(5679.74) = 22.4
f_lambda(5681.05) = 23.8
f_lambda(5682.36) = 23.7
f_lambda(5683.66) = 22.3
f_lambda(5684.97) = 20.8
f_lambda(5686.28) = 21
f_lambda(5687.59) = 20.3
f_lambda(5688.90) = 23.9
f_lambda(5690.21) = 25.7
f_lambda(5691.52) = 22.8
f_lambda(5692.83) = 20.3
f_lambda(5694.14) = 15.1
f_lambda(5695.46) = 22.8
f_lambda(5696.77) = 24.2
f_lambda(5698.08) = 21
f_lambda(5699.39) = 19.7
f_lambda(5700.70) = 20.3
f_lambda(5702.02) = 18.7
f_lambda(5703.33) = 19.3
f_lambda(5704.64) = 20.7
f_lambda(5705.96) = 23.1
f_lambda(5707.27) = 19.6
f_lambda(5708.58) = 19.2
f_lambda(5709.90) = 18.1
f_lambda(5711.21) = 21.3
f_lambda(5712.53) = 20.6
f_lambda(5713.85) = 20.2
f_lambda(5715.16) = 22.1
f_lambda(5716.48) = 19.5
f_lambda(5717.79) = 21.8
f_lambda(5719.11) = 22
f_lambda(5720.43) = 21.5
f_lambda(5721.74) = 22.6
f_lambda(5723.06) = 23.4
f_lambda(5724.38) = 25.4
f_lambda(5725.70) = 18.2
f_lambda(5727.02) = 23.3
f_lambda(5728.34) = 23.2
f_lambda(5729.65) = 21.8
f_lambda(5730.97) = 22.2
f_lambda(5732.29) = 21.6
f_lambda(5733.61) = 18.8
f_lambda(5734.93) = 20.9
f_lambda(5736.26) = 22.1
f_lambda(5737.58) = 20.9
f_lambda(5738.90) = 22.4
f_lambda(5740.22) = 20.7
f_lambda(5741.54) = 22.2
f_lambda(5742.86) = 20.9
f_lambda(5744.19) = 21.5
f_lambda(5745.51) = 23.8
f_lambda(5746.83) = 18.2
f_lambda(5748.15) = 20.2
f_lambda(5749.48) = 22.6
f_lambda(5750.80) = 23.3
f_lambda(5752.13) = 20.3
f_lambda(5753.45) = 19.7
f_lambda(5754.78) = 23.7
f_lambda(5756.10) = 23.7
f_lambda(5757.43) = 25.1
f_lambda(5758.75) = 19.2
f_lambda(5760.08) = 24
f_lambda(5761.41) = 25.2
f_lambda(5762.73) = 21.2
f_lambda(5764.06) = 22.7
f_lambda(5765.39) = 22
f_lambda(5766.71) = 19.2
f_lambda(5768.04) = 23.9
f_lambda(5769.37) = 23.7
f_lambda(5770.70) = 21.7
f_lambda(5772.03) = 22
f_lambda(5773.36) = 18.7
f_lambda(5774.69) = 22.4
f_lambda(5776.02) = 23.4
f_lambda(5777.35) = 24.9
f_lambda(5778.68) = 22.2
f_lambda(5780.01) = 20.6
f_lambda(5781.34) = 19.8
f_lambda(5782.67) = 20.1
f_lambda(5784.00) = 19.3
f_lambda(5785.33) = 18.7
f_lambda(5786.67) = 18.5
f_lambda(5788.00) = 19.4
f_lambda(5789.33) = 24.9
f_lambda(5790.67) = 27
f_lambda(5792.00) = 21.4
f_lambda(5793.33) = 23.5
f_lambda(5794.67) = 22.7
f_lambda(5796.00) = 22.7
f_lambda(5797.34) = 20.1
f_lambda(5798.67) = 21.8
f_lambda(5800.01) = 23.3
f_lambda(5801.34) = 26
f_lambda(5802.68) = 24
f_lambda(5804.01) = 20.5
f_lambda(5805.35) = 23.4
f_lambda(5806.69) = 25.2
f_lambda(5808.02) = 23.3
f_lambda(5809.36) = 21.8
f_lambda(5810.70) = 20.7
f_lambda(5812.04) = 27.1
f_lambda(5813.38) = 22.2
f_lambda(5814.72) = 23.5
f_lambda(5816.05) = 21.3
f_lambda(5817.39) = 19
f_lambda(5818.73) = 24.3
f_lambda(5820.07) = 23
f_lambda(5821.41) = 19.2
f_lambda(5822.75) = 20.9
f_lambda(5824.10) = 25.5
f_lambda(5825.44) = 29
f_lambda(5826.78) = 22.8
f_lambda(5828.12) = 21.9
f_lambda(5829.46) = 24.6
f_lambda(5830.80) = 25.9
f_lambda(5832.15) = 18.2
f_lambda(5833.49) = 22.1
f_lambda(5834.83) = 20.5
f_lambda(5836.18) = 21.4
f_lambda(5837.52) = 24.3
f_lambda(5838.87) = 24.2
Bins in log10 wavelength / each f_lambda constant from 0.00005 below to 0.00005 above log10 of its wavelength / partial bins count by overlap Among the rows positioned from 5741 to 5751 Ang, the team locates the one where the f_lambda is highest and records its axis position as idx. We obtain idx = 5745.51 Ang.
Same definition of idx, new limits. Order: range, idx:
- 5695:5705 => 5696.77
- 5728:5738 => 5728.34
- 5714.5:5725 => 5724.38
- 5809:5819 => 5812.04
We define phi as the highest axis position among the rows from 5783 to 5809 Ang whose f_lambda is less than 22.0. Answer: 5804.01 Ang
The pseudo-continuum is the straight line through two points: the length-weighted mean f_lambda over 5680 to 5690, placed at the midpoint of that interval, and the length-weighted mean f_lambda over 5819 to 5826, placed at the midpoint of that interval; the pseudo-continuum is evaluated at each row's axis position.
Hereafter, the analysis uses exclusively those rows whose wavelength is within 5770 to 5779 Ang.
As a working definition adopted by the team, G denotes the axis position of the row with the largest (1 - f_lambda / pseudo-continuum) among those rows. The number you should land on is 5773.36 Ang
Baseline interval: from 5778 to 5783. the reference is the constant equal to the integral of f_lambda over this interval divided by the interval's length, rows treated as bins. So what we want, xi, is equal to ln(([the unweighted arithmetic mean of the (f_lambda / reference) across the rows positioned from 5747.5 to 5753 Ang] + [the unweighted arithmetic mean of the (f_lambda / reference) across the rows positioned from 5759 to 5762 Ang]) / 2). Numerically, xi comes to 0.11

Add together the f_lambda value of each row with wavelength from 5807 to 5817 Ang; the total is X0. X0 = 160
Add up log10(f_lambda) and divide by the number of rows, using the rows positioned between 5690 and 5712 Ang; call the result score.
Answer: 1.313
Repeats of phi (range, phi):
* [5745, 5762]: 5758.75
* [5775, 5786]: 5785.33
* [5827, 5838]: 5836.18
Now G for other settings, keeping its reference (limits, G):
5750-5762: 5758.75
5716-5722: 5716.48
